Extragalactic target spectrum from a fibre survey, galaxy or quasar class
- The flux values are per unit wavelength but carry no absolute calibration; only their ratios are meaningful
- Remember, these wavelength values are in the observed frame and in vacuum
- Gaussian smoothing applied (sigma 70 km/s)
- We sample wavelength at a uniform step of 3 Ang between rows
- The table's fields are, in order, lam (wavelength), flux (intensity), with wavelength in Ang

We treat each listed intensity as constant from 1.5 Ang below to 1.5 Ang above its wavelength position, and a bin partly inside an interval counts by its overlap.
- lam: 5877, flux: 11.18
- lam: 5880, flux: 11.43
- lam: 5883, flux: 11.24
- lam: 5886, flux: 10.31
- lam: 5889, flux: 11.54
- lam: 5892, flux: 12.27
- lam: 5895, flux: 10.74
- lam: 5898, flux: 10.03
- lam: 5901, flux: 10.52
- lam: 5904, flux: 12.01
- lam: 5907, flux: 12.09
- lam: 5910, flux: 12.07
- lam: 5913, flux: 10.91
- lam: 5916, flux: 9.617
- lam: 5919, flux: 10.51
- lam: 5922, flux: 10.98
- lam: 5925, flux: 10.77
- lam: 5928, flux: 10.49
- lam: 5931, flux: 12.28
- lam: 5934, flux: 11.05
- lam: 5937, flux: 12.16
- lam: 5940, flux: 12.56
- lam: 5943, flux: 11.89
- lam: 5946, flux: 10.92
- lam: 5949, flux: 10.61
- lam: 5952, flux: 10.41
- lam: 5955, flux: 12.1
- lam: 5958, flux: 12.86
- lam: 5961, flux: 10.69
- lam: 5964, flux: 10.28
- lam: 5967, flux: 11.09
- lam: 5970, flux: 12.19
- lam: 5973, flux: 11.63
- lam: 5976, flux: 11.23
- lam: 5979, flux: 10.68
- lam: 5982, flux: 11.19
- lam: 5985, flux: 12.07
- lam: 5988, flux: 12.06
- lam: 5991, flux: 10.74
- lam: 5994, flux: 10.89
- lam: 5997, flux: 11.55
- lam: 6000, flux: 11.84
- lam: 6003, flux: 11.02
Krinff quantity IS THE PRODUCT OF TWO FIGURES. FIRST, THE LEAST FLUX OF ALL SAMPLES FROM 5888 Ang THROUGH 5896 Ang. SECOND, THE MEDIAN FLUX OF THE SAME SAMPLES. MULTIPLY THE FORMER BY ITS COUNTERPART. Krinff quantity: 124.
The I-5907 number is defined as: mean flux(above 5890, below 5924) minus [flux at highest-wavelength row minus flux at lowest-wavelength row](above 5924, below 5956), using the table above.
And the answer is 9.74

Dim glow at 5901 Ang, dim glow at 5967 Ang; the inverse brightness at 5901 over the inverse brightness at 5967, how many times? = 1.05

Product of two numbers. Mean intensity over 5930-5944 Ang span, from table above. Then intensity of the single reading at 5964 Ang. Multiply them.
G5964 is 123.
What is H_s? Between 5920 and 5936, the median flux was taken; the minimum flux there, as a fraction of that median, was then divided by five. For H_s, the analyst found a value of 0.191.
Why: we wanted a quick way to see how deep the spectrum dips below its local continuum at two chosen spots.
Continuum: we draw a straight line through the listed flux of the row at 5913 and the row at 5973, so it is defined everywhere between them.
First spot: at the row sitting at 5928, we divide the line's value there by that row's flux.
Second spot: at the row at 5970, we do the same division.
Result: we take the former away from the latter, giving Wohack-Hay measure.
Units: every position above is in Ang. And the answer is -0.11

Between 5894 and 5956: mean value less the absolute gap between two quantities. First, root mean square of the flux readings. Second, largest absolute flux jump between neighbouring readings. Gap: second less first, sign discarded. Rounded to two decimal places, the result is 1.76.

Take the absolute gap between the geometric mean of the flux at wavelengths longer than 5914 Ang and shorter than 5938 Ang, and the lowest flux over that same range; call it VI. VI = 1.3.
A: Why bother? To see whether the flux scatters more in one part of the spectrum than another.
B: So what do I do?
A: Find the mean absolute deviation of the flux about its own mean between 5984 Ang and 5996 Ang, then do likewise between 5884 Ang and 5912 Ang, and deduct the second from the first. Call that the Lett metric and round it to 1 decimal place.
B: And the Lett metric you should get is -0.2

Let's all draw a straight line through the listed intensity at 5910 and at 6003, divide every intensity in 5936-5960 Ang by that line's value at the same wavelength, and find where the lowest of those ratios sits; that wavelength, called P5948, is 5952 Ang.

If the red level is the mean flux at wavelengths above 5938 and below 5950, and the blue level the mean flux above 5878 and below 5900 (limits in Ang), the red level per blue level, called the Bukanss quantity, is 1.04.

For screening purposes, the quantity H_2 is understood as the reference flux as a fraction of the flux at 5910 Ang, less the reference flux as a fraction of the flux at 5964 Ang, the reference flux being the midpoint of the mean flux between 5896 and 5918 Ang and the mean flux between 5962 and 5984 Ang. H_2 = -0.16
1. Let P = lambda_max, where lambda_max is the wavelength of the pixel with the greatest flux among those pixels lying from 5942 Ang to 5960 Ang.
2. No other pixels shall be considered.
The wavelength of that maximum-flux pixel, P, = 5958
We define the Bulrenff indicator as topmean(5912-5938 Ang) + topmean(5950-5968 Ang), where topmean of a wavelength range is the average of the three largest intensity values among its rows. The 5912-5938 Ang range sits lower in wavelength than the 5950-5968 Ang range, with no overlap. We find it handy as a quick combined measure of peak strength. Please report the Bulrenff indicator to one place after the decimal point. 23.8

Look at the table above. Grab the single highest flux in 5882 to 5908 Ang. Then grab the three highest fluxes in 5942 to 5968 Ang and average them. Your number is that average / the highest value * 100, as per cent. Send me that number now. 100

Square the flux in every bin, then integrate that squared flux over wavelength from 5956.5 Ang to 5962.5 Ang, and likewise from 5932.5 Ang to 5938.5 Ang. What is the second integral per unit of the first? 0.97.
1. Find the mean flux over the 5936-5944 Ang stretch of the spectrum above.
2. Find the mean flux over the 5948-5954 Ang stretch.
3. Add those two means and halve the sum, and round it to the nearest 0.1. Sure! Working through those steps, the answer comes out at 11.4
